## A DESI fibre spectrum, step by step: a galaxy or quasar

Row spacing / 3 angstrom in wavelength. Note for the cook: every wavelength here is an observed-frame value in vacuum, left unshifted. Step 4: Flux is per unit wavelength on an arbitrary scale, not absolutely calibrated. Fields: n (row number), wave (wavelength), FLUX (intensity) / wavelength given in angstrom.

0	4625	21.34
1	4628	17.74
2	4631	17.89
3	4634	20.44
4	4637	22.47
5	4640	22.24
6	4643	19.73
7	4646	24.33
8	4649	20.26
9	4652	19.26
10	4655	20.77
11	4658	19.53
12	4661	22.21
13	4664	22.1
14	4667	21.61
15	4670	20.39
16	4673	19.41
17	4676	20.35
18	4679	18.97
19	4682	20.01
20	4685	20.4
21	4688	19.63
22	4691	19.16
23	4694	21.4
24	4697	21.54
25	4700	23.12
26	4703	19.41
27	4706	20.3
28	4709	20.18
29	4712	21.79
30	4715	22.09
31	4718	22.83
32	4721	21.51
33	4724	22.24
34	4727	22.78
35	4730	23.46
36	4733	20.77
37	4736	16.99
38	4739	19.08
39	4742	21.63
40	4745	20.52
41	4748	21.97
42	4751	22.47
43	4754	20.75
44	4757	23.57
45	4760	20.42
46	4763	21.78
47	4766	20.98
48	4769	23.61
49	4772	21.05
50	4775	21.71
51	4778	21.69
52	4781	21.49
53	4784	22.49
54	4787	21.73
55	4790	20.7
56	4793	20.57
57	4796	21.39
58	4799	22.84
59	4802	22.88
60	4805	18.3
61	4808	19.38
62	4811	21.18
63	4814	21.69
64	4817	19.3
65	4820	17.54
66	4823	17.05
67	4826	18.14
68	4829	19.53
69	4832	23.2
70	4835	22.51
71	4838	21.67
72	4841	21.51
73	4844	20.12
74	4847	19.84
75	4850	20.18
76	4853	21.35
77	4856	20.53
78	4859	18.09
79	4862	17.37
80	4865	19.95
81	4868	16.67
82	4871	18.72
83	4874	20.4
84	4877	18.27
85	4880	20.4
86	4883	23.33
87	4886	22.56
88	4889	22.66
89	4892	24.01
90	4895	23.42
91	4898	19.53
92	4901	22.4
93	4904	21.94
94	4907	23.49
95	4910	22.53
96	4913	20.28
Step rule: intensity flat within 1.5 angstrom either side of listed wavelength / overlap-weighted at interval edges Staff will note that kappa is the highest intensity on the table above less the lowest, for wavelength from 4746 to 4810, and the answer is 5.3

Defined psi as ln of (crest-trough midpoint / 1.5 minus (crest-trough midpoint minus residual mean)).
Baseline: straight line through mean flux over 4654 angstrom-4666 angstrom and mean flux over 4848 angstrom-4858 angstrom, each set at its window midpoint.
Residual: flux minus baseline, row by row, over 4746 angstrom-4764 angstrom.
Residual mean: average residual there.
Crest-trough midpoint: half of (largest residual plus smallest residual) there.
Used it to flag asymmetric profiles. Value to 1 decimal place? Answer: -0.6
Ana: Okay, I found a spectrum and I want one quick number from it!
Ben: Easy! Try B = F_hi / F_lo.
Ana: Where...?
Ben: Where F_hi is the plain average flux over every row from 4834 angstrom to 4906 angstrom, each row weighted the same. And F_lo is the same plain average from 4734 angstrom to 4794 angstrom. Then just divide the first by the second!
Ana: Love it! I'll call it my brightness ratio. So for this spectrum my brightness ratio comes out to 0.975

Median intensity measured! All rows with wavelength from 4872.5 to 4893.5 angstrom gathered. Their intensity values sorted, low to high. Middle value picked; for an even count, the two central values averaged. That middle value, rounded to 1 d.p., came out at 22.6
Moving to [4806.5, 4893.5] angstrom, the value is 20.2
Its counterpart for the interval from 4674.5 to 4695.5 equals 20.0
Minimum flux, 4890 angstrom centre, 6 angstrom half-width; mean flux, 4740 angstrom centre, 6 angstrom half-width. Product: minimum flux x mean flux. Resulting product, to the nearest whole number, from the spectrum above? 441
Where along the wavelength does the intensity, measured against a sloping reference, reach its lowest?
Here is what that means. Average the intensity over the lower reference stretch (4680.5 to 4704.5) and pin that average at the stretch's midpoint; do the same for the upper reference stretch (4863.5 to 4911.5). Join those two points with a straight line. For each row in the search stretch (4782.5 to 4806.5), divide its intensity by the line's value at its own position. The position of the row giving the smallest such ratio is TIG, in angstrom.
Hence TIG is 4805 angstrom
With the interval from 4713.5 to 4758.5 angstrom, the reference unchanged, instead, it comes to 4736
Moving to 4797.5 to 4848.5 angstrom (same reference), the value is 4823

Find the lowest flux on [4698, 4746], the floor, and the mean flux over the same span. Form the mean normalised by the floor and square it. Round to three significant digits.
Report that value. 1.55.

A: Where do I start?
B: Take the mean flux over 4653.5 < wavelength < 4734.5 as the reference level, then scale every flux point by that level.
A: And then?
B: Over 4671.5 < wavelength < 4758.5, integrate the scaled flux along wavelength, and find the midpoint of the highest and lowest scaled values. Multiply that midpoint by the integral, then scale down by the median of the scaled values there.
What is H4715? 85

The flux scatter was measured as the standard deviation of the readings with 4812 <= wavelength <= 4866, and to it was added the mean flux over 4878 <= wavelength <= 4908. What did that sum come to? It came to 24.1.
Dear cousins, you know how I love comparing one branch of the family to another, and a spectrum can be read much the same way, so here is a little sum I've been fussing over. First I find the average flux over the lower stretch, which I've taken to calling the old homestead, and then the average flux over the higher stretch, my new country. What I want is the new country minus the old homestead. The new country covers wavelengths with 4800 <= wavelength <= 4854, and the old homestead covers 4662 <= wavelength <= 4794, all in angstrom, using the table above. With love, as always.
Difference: -0.85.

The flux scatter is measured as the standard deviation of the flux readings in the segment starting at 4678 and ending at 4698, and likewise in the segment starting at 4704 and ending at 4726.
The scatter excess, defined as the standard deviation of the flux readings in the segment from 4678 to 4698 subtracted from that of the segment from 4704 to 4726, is 0.0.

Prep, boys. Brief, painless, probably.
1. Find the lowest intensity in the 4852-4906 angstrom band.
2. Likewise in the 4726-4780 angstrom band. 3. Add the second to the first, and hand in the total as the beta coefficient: 33.7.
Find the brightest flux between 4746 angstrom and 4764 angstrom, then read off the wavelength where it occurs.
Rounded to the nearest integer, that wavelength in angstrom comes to 4757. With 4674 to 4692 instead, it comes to 4685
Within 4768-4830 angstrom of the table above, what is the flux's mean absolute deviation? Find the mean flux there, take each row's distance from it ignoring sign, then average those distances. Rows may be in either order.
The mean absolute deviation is 1.49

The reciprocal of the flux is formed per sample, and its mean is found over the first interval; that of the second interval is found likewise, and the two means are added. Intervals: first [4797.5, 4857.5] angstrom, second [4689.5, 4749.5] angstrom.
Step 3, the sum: 0.0969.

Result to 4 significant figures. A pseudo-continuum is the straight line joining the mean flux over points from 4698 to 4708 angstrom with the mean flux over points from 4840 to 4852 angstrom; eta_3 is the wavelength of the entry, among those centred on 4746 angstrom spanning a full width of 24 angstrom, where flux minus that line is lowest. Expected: 4736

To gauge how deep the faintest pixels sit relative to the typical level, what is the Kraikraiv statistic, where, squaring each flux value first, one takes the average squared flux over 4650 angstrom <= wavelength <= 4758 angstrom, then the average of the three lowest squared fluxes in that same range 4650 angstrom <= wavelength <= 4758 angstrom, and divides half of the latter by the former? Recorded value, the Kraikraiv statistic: 0.383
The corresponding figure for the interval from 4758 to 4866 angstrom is 0.349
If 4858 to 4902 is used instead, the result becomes 0.354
